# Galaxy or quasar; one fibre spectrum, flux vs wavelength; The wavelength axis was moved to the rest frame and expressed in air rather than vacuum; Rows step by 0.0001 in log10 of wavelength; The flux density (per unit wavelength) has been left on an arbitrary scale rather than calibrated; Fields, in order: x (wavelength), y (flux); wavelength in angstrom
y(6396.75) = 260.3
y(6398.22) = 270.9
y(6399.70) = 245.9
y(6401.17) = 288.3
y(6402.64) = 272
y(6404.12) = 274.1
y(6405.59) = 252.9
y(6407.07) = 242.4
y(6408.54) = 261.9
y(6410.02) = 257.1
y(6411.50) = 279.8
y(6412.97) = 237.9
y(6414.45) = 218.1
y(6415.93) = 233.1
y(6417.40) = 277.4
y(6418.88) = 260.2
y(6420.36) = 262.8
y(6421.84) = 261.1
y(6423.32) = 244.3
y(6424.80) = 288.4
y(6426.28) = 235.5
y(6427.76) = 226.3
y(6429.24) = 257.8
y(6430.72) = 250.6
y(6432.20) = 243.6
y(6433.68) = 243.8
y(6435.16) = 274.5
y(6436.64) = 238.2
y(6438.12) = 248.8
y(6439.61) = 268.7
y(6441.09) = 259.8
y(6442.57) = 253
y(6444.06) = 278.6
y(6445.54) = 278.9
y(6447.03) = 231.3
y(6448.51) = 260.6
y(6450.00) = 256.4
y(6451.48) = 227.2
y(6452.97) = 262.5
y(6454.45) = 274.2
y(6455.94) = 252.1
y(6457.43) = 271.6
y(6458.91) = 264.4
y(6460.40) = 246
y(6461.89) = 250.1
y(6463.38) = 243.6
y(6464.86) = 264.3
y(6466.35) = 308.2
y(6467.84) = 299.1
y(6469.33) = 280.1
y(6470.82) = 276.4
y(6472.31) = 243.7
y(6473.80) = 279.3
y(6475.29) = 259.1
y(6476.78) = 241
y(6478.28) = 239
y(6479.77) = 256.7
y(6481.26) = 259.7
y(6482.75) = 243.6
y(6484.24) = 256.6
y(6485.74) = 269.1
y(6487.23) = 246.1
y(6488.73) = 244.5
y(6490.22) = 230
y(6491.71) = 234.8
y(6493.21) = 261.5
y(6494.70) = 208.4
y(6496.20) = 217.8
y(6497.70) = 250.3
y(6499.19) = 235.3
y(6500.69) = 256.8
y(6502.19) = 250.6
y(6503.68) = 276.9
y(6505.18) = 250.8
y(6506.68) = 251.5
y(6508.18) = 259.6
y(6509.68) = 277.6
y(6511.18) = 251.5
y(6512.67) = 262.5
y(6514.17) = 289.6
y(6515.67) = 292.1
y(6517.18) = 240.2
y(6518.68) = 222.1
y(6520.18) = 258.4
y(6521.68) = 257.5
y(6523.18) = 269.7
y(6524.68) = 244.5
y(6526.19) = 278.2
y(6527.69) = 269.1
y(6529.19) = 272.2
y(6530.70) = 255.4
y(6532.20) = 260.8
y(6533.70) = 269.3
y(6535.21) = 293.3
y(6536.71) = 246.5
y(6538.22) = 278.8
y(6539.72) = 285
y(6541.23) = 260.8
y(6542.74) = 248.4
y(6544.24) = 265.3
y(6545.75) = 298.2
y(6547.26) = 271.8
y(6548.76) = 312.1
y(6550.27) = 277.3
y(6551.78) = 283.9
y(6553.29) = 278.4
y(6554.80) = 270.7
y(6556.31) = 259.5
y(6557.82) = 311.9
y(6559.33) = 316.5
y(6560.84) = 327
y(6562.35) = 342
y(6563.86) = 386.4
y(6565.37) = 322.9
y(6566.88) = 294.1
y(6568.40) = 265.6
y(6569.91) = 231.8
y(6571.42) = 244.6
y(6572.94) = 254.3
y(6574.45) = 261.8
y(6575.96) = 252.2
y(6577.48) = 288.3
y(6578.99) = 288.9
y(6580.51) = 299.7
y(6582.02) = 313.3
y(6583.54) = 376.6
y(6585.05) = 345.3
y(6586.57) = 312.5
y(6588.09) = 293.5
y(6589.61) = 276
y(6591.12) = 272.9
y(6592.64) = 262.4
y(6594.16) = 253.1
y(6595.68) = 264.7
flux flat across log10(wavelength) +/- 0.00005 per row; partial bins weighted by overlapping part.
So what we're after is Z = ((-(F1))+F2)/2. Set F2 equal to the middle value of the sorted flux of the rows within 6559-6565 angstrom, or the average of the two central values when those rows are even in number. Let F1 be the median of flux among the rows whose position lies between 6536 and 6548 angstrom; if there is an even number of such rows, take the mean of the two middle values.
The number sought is 33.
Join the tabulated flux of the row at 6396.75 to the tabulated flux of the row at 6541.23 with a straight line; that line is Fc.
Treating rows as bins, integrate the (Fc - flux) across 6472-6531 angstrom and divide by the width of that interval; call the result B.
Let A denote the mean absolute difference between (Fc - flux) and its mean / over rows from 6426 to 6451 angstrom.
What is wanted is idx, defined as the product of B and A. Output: 83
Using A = 13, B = 6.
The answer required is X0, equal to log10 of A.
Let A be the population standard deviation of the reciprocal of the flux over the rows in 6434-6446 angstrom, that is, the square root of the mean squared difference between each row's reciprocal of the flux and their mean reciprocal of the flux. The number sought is -3.68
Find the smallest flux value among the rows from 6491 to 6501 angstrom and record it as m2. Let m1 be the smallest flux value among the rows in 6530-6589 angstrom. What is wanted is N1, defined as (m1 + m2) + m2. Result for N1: 649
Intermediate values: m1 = 231.8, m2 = 208.4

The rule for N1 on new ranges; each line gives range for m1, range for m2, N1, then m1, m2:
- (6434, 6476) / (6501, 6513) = 728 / 227.2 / 250.6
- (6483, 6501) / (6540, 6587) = 672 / 208.4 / 231.8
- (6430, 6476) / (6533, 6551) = 720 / 227.2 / 246.5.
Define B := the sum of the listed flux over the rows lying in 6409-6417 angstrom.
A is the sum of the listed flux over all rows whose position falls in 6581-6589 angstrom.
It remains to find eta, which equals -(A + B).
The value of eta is -2867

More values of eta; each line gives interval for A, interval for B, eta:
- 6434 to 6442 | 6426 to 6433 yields -2504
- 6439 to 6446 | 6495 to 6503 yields -2550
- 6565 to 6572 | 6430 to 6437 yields -2610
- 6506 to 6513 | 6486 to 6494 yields -2520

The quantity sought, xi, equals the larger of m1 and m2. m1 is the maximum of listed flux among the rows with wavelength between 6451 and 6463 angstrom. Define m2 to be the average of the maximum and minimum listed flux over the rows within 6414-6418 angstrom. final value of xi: 274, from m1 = 274.2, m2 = 248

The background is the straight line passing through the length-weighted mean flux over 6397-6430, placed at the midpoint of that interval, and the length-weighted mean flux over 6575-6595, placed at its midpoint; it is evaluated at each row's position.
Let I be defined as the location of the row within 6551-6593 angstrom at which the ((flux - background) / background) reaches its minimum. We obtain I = 6569.91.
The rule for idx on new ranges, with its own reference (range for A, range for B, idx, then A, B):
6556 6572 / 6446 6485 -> 34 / 37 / 1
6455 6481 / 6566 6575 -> 22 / 16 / 1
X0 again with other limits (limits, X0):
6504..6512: -3.83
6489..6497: -3.48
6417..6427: -3.61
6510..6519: -3.42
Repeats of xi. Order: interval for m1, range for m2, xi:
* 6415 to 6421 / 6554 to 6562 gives 293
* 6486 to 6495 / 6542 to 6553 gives 280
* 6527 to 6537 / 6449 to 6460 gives 293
